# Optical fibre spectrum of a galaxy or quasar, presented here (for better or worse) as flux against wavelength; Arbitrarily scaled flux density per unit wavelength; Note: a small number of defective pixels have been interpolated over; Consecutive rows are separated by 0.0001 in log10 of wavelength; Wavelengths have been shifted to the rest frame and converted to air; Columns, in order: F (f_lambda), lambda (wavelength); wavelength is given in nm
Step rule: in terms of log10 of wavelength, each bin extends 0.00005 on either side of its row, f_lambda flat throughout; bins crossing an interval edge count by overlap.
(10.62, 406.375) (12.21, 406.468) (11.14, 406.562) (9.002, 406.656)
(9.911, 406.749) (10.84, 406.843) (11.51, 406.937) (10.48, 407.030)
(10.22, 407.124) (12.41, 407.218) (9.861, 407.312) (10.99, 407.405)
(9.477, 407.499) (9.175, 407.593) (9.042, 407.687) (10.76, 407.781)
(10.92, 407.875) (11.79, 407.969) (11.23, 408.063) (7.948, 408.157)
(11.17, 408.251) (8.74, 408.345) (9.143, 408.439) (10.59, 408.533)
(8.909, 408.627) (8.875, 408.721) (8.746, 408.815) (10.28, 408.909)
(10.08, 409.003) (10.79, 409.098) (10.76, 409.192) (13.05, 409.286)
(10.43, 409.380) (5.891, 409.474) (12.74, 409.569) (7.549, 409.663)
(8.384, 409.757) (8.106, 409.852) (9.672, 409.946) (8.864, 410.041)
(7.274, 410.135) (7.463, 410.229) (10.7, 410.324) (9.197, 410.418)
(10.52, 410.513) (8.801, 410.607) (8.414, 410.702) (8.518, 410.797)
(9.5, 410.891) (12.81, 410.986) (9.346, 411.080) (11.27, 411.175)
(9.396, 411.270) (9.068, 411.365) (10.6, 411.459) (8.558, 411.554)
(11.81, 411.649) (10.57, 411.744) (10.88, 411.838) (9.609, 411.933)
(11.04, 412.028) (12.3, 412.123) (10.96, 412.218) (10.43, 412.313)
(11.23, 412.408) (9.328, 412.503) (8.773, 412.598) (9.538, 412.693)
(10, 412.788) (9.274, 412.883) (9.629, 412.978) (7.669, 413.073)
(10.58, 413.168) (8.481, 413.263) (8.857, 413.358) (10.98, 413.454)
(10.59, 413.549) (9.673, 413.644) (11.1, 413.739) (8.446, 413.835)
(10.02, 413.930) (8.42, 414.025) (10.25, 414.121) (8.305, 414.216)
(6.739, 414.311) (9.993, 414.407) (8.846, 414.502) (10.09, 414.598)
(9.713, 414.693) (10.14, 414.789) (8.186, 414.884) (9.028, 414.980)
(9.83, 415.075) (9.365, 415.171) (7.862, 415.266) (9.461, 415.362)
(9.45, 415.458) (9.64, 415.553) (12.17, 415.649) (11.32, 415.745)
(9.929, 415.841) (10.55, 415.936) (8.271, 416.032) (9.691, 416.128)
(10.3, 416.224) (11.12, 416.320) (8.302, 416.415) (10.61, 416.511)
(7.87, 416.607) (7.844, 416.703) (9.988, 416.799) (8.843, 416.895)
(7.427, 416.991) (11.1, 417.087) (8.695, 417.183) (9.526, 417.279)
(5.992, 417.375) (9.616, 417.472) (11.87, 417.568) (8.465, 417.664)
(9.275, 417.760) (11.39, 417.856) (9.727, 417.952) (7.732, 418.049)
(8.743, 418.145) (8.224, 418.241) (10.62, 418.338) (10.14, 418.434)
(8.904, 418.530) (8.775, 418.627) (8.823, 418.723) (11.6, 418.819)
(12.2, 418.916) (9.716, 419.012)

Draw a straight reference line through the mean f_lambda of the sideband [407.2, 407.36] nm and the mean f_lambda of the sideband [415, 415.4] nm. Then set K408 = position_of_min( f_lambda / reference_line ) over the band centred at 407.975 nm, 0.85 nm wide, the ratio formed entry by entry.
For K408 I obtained 408.157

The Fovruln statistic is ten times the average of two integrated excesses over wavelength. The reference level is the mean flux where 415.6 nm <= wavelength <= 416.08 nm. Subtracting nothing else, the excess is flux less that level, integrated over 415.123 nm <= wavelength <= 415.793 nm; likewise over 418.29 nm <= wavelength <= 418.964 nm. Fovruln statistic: -2.8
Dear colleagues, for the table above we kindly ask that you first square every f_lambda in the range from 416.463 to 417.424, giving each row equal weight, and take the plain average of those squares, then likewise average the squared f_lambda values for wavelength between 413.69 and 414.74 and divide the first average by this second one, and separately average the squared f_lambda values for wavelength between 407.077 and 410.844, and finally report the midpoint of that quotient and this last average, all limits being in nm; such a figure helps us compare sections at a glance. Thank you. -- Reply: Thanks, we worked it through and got 48.5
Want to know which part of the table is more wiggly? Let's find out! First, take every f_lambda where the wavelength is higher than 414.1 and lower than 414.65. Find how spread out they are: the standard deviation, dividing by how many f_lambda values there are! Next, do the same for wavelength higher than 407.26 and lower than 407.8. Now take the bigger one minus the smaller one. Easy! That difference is 0.50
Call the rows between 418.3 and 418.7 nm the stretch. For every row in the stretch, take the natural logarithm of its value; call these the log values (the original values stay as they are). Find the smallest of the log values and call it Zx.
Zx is 2.17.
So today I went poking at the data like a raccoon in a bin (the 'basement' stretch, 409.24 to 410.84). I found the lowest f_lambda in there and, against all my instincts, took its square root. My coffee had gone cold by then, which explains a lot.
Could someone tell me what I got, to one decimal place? 2.4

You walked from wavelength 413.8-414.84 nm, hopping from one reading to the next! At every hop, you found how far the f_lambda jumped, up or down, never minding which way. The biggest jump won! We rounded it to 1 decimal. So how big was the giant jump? 3.3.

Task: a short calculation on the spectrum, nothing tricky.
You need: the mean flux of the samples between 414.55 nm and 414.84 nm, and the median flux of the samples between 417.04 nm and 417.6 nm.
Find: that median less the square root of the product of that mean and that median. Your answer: -0.2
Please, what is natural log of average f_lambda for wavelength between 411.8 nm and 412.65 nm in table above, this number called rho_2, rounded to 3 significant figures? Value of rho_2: 2.35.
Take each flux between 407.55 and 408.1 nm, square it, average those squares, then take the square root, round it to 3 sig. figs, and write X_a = 10.5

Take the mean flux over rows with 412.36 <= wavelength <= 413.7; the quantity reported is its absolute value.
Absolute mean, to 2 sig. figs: 9.6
